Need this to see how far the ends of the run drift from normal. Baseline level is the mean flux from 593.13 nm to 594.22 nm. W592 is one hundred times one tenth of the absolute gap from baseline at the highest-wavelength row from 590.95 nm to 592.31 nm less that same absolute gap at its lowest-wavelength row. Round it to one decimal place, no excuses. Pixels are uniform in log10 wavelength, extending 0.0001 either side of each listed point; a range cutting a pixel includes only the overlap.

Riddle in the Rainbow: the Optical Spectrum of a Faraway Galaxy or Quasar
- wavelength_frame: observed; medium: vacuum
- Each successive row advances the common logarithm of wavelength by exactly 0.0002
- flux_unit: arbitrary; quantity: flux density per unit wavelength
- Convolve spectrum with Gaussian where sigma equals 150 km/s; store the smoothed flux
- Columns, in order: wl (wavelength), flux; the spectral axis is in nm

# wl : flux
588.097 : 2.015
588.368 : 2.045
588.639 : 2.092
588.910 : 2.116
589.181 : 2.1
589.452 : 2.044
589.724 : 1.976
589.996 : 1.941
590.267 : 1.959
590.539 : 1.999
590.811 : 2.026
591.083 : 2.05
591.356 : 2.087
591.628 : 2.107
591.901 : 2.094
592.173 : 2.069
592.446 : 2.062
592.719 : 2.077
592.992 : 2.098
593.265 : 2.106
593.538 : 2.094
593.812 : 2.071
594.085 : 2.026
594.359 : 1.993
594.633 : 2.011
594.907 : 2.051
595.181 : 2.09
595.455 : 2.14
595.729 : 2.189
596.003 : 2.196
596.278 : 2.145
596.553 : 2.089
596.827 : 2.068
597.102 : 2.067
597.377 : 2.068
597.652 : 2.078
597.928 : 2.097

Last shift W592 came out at -0.2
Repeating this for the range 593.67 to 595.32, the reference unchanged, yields 0.1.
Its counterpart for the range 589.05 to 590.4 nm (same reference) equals 0.9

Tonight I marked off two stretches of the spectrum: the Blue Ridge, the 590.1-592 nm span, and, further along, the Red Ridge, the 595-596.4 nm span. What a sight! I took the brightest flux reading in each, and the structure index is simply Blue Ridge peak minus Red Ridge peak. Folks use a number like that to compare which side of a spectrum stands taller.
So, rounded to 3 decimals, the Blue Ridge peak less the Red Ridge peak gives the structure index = -0.089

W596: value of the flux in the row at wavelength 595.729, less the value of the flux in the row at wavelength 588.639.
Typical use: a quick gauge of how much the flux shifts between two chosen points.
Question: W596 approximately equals 0.10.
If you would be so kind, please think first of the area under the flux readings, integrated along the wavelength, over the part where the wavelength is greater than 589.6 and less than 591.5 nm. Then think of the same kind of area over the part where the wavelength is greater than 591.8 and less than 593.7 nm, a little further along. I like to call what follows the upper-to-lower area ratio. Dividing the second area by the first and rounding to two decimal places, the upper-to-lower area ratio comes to 1.04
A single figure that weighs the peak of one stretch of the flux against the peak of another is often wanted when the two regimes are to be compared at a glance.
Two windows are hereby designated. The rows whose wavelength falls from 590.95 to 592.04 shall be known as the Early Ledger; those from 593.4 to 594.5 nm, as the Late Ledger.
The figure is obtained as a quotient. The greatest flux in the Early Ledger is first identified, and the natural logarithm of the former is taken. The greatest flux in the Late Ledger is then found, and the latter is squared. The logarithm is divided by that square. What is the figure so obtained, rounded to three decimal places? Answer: 0.170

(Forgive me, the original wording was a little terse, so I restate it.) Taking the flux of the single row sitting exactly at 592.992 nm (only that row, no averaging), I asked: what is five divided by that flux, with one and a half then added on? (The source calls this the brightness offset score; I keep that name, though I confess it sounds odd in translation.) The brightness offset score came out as 3.88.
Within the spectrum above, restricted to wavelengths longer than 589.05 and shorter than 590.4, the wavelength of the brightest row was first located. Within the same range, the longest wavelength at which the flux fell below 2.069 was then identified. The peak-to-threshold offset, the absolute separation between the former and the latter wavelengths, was 1.09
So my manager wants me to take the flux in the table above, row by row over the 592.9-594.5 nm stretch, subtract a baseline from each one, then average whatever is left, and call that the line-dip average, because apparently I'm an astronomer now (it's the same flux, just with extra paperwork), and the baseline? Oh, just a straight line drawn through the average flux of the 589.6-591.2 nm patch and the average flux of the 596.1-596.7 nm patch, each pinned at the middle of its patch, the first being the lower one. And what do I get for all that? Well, 0.00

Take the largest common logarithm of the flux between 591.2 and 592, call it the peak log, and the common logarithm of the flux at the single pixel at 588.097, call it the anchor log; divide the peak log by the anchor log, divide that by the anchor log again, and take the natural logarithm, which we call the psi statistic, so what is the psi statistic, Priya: 1.25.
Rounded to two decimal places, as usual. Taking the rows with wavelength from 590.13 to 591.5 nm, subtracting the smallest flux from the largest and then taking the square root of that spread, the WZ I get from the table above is 0.36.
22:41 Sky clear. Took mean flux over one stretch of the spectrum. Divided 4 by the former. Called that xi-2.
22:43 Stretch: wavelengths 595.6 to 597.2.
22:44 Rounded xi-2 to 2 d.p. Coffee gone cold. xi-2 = 1.88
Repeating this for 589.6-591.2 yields 2.01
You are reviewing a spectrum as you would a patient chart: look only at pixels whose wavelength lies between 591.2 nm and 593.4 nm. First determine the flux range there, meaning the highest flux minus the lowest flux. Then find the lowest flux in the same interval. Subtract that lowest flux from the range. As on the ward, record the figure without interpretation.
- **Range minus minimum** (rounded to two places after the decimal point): -2.02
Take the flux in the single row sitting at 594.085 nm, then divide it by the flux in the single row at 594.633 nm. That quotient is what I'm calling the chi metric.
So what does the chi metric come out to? 1.01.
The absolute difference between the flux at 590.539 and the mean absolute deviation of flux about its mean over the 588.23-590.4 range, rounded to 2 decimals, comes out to 1.94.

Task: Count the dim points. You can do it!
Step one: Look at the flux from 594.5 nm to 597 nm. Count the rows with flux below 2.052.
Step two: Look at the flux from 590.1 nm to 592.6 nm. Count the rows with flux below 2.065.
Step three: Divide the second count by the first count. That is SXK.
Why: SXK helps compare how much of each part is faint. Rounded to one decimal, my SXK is 2.5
